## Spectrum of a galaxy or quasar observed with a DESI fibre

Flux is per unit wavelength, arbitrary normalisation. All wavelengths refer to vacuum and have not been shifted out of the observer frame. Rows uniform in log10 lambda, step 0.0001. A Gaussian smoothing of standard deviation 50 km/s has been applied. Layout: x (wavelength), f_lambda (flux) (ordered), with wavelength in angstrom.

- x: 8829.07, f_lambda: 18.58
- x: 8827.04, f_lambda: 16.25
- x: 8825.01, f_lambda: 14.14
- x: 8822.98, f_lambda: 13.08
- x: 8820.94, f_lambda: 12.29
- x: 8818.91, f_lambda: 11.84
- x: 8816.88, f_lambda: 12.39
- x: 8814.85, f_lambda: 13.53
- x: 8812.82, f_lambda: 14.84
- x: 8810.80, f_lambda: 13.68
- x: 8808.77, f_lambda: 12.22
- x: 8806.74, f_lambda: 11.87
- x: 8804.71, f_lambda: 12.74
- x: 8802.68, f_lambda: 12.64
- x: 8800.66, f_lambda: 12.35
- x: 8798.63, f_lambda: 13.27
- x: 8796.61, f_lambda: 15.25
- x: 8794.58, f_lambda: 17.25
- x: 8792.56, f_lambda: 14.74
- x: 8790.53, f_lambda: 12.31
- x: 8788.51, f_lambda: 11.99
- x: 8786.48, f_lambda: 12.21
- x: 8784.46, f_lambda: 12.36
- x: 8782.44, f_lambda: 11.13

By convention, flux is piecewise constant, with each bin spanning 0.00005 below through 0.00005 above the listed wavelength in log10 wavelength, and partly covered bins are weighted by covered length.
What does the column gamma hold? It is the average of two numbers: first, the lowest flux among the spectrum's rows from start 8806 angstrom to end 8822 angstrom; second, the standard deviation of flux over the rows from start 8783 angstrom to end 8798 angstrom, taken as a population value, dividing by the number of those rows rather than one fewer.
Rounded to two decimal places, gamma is 6.86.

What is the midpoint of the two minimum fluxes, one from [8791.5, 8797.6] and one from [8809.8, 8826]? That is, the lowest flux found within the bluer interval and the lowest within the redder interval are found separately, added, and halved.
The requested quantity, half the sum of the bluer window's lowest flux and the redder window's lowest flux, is 13.3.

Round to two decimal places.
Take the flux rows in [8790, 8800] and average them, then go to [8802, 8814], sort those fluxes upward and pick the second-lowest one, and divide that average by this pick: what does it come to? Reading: 1.19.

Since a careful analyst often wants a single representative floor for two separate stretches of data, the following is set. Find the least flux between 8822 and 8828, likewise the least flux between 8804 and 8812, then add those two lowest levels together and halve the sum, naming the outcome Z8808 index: 12.5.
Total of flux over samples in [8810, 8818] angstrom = 54.4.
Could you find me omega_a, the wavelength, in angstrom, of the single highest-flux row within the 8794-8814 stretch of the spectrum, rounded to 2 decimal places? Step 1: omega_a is 8794.58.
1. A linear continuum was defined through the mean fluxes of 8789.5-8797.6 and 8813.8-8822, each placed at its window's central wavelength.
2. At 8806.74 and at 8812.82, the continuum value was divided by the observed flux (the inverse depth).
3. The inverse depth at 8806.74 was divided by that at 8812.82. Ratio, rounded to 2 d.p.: 1.31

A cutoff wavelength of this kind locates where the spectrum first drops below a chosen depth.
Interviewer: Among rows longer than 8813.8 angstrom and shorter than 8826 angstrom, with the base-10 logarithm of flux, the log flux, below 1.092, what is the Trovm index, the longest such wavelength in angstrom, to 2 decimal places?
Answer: 8820.94 angstrom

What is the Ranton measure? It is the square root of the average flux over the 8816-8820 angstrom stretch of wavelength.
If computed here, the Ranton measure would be 3.48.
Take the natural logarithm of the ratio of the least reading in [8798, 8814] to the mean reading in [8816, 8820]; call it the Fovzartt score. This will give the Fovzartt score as -0.020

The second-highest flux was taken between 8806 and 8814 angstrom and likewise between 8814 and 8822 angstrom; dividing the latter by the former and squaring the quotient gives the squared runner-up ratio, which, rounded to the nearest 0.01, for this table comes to 0.82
